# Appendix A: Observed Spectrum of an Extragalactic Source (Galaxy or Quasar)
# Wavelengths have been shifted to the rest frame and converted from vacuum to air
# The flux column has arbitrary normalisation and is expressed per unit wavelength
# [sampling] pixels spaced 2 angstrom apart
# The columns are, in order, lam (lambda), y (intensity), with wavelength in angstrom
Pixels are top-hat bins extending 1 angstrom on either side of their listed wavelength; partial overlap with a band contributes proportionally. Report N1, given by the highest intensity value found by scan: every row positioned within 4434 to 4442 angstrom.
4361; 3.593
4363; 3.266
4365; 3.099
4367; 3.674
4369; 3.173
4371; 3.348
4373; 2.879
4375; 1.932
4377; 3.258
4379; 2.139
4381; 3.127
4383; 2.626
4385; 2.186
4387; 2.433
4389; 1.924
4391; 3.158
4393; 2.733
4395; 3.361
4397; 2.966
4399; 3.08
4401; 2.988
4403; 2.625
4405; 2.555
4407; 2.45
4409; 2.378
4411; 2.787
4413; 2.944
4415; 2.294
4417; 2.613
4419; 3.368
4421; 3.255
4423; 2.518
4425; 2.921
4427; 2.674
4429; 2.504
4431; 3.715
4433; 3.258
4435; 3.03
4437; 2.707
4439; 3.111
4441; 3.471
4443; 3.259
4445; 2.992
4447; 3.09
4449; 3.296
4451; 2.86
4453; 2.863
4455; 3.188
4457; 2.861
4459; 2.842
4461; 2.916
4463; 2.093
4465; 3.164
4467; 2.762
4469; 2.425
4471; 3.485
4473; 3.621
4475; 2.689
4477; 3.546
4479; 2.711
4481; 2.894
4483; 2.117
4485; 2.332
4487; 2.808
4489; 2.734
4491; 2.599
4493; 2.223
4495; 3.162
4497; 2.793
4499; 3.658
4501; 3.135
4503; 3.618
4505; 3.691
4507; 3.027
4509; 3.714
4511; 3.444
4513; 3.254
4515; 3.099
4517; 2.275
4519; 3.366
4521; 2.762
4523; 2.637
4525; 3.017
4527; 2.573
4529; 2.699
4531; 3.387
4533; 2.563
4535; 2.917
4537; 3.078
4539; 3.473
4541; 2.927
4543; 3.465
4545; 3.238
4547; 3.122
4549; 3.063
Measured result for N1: 3.471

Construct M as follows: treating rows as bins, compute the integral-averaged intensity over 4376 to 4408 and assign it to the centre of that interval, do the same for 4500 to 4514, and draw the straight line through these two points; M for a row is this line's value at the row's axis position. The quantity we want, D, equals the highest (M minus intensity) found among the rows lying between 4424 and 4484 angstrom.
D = 1.15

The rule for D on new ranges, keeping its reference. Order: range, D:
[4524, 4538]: 1.00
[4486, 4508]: 1.11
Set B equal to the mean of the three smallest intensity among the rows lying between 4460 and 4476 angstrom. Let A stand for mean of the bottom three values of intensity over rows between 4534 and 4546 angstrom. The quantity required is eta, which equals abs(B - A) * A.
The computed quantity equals 1.7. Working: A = 3.0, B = 2.40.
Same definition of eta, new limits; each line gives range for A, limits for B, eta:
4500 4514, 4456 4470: 2.2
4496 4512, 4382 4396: 2.4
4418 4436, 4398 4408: 0.1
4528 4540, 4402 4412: 0.7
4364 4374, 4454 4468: 1.5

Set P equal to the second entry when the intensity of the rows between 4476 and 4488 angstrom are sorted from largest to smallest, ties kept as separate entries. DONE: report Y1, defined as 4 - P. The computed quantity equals 1.11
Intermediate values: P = 2.894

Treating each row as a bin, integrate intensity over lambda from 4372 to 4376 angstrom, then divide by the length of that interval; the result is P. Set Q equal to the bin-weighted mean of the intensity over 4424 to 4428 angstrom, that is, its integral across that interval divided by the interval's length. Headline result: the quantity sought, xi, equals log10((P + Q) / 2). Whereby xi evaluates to 0.42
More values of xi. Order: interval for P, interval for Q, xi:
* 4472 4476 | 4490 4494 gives 0.44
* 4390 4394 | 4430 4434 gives 0.51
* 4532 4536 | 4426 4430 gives 0.43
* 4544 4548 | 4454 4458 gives 0.49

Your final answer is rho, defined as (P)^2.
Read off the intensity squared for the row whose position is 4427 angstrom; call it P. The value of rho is 51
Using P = 7.2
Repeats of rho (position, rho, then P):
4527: 44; 6.6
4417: 47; 6.8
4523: 48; 7.0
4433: 113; 10.6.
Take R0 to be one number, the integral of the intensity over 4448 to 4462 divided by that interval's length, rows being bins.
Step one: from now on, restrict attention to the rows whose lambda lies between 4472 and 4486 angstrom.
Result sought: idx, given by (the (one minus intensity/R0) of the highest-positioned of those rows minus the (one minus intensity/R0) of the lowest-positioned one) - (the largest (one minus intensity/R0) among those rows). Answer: 0.1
